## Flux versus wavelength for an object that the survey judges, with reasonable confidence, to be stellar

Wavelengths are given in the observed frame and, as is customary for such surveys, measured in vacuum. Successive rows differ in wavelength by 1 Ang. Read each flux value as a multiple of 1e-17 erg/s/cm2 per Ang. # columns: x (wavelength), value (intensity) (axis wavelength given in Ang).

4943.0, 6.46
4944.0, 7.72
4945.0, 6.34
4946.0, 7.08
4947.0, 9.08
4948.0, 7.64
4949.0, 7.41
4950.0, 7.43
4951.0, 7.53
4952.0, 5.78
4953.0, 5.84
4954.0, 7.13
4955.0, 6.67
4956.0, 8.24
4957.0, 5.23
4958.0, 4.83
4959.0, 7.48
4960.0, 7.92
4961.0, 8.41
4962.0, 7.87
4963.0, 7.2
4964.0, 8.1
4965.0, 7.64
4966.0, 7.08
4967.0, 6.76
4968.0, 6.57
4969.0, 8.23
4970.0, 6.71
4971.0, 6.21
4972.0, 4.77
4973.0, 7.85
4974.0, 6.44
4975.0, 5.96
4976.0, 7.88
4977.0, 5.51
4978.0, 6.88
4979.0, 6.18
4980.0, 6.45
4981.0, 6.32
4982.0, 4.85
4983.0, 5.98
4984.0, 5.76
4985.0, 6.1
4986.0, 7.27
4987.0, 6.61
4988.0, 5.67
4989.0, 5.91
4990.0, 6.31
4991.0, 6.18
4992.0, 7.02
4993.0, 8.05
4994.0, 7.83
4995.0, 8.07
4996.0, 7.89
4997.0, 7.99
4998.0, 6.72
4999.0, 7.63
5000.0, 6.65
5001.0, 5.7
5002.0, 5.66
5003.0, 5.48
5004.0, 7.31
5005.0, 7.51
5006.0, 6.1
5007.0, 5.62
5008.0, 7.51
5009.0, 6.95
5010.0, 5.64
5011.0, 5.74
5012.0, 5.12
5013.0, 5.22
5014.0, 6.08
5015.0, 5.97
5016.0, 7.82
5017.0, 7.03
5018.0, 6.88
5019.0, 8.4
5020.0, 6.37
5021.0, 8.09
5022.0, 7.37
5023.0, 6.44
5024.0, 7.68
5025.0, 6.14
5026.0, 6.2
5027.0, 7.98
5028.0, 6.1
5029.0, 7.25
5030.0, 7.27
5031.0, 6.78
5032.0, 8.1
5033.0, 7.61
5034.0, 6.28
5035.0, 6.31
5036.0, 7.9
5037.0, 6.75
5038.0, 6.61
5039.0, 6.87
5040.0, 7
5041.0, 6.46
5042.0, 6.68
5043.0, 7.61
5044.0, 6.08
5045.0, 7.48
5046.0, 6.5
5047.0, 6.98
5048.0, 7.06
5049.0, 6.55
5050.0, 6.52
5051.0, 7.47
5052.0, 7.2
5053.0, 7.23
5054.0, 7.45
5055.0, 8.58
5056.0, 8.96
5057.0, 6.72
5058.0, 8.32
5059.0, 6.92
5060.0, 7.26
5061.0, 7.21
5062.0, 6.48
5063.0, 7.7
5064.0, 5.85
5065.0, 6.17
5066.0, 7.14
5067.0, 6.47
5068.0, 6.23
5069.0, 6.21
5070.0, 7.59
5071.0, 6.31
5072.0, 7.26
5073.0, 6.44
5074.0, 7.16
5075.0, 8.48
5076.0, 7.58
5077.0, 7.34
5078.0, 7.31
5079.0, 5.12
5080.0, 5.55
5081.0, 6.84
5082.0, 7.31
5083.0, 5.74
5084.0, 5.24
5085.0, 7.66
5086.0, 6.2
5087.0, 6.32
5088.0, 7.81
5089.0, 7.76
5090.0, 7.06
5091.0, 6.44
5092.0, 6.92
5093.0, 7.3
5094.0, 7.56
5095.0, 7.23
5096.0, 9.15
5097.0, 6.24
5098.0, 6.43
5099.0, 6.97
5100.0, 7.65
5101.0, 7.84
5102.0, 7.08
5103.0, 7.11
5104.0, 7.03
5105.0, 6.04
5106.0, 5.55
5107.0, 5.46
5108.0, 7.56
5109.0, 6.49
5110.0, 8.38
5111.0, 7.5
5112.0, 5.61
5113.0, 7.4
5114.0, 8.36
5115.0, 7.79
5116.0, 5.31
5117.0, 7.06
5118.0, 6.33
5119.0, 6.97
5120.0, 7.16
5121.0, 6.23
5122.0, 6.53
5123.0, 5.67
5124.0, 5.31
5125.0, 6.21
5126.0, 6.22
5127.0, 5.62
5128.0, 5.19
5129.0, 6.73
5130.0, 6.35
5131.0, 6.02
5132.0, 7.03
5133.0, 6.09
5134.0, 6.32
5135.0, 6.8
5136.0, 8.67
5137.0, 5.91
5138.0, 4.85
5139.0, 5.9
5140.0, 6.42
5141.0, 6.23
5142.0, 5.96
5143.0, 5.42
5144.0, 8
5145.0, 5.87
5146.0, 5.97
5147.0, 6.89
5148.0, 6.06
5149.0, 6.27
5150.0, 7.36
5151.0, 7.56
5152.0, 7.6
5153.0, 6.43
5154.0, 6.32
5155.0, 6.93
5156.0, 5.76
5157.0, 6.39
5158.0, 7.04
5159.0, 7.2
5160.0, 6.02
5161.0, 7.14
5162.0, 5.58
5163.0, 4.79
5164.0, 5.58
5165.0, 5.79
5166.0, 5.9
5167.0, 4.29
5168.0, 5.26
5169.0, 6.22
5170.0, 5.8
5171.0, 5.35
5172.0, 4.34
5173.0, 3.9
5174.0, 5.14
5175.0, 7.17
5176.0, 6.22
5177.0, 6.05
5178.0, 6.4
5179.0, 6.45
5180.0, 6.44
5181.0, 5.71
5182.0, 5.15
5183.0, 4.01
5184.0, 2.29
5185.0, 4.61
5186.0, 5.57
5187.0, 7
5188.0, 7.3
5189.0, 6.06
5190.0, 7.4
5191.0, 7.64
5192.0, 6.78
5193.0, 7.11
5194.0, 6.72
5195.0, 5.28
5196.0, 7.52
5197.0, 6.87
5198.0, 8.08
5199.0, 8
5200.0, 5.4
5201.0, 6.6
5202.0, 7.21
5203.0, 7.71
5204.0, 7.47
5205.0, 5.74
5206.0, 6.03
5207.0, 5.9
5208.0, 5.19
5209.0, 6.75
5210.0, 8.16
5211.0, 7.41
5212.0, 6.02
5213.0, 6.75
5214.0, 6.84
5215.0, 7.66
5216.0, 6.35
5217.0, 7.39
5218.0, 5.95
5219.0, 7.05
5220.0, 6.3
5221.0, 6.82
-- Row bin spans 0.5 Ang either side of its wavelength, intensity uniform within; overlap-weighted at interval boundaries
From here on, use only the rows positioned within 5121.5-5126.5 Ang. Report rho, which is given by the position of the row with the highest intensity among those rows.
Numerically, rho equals 5122.0 Ang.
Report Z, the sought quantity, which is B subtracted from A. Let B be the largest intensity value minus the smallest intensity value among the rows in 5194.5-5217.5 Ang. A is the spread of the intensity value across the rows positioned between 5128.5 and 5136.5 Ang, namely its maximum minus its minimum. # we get -0.3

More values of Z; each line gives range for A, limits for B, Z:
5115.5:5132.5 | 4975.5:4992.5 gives -1.1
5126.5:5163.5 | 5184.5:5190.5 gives 1.1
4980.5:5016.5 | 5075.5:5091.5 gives 0.5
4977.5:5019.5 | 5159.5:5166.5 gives 1.2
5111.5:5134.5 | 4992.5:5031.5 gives -0.1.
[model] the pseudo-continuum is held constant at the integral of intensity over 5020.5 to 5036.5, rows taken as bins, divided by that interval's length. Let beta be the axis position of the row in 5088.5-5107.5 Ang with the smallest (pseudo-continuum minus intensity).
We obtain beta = 5096.0 Ang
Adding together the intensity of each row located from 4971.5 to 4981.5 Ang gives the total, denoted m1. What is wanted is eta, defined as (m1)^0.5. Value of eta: 8.0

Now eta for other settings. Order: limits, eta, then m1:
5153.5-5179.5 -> 12.4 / 153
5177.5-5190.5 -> 8.6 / 74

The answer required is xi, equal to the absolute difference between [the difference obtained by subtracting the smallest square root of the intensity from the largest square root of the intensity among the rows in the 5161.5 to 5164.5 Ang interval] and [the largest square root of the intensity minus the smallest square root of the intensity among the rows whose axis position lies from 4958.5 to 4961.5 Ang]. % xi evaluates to 0.01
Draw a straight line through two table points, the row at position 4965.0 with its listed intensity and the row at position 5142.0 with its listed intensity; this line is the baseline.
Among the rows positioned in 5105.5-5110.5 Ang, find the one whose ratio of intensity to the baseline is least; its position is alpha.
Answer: 5107.0 Ang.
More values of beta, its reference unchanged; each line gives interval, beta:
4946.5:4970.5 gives 4947.0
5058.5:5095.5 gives 5075.0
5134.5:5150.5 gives 5136.0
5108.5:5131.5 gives 5110.0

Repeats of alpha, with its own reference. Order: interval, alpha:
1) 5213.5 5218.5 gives 5218.0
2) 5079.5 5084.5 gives 5084.0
